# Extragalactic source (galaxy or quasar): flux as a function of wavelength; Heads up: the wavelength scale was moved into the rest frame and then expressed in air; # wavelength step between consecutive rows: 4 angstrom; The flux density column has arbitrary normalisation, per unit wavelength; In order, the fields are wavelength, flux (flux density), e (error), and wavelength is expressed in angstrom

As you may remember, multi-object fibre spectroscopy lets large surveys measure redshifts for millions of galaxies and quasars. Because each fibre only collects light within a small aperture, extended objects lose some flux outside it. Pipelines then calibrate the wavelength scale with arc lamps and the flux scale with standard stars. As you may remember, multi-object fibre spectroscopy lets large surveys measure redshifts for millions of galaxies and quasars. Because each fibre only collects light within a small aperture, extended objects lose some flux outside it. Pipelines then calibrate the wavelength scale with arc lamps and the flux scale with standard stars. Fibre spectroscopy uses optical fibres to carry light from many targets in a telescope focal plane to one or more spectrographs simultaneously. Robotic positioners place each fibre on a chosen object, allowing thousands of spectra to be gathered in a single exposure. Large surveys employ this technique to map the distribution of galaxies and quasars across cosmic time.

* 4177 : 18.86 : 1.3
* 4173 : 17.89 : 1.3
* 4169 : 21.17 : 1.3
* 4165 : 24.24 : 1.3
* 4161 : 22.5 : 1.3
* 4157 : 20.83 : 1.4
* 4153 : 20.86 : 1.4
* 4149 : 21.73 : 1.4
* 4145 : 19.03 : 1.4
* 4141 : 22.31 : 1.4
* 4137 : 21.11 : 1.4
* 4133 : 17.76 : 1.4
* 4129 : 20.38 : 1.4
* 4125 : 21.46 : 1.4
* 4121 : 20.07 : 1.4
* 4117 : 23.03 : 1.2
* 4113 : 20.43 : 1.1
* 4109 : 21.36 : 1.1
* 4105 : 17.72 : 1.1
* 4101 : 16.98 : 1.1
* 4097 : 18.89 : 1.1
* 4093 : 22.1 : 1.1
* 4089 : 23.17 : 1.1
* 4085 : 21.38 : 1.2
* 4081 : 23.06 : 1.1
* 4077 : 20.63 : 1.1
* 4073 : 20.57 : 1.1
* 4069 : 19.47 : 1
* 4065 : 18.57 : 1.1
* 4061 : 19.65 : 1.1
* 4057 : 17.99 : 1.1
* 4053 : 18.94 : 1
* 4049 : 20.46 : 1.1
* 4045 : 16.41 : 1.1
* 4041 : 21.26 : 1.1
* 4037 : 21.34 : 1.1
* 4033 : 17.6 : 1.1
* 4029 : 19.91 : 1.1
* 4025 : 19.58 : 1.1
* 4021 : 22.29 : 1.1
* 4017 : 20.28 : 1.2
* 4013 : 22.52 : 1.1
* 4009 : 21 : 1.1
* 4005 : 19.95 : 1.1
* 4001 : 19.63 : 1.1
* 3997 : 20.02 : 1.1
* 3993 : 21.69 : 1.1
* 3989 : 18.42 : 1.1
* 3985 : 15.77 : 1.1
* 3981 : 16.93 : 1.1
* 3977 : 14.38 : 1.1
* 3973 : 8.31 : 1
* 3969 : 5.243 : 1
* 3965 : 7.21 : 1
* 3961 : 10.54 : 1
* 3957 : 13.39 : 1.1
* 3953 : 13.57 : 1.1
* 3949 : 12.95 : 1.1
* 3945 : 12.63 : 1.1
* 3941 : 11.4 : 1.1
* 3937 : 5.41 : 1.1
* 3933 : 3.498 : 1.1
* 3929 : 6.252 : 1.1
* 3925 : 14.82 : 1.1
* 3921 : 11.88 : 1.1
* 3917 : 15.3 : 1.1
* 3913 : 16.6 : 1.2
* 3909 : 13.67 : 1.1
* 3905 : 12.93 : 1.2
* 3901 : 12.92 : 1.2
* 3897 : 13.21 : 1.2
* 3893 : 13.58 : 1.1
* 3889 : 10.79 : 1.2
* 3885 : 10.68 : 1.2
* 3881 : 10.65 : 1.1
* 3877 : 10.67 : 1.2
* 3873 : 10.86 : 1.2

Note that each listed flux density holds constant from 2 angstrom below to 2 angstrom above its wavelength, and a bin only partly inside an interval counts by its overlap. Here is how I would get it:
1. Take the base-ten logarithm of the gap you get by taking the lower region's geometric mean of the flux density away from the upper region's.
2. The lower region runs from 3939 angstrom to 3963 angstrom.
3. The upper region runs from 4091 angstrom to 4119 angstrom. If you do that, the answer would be 0.88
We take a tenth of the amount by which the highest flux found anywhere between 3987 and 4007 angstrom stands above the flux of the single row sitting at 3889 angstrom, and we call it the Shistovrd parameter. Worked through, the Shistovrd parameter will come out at 1.09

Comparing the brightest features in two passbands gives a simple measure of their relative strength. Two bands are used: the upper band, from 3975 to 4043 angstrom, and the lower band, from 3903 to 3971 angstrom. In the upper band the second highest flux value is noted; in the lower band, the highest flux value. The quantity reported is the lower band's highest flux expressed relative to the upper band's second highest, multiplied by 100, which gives 74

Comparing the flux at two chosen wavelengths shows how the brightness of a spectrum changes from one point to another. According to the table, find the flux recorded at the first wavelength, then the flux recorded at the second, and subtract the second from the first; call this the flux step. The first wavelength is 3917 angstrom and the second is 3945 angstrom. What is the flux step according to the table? 2.7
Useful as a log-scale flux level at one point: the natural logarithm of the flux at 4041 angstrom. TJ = 3.06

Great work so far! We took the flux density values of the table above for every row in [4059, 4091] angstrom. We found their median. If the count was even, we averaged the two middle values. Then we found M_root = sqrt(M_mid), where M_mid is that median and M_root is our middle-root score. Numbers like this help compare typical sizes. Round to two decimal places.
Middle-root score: 4.54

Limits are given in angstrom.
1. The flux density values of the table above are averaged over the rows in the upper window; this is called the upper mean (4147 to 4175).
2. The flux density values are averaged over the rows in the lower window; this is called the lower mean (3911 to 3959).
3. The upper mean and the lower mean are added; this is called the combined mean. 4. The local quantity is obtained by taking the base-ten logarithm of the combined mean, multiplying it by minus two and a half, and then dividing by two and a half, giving -1.52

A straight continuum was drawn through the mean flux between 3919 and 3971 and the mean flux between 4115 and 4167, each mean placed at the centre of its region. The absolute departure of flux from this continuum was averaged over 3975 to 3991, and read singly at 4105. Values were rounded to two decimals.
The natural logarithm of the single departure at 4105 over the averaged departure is -1.13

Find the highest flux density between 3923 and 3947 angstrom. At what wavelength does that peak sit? 3925 angstrom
